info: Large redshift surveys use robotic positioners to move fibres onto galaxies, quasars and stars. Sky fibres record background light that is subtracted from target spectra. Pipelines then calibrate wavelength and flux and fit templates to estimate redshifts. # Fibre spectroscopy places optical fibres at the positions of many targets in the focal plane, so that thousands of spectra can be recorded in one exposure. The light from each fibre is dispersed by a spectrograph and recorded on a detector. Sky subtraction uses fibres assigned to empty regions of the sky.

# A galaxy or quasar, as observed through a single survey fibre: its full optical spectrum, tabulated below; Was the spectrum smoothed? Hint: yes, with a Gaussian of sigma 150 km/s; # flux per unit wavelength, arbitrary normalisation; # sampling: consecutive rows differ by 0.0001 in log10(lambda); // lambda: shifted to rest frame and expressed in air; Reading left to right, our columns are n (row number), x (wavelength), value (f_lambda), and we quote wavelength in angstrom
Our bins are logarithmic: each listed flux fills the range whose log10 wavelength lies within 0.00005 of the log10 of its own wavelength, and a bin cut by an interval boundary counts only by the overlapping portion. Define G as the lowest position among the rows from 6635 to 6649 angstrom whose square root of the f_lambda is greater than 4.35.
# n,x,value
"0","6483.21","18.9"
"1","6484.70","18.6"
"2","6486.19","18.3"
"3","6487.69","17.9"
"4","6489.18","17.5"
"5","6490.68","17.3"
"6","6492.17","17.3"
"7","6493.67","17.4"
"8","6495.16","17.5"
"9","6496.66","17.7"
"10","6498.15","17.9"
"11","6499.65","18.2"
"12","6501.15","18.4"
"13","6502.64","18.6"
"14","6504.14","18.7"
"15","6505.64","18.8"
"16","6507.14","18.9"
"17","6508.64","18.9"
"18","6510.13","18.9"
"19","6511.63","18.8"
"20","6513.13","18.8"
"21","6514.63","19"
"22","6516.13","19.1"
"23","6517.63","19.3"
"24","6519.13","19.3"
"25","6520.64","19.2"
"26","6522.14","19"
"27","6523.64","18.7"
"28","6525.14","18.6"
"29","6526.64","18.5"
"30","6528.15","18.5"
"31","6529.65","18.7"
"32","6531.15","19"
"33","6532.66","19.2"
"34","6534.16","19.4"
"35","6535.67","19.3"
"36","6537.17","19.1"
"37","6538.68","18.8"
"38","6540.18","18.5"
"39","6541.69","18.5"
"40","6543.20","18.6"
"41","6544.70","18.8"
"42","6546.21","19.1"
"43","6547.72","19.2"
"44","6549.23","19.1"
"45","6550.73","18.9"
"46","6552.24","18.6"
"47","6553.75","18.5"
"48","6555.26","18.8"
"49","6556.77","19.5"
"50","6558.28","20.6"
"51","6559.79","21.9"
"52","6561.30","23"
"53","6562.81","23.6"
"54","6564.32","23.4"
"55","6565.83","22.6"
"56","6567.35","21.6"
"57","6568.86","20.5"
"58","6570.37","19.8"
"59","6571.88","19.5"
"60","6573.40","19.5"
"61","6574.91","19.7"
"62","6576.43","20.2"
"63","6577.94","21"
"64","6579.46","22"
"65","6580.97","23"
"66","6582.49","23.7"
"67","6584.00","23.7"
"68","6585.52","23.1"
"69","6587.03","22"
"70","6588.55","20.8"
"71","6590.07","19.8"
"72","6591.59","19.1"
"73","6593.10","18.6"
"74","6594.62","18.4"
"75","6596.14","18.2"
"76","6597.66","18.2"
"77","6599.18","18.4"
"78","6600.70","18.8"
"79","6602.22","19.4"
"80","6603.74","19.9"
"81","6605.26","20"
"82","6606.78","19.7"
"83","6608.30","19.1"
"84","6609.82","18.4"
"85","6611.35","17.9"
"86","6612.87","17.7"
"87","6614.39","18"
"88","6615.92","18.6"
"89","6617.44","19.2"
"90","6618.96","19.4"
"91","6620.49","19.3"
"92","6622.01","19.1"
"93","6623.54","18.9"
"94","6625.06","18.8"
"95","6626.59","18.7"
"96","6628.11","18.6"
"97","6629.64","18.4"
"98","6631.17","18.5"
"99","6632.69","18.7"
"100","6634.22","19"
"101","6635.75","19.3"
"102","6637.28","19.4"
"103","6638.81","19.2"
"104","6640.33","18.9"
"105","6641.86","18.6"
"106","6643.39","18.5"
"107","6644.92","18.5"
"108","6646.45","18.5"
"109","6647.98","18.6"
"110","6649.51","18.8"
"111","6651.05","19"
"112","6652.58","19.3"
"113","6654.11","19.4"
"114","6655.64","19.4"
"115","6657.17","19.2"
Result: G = 6635.75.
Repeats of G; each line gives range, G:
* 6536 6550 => 6537.17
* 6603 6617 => 6603.74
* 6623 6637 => 6634.22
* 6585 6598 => 6585.52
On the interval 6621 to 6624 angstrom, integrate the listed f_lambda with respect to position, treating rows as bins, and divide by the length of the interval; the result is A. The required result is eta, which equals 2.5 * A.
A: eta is 47.6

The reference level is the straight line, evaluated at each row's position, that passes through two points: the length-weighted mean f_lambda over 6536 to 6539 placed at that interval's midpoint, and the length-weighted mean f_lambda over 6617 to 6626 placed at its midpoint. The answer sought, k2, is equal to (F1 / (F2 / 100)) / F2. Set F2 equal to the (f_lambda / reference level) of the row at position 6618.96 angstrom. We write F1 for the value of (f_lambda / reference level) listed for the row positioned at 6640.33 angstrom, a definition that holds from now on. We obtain 96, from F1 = 0.988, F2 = 1.02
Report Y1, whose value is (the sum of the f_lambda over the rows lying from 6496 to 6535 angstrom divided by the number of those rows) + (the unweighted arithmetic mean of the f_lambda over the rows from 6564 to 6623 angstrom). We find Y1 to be 38.8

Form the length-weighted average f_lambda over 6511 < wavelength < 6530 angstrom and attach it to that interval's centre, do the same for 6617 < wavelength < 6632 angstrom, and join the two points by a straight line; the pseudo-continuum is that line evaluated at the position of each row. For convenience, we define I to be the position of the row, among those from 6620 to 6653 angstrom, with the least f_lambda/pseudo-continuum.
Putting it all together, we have 6629.64 angstrom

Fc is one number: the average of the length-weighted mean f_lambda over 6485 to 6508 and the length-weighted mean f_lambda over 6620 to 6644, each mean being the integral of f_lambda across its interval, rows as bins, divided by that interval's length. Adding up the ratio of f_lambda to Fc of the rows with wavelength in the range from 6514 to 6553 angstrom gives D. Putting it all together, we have 26.7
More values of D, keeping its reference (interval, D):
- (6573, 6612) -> 28.3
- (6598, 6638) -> 26.6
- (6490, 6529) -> 26.1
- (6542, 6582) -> 28.8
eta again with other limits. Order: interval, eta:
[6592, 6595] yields 46.6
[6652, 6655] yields 48.5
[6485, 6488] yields 45.5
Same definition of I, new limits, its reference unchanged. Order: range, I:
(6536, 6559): 6553.75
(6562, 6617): 6612.87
